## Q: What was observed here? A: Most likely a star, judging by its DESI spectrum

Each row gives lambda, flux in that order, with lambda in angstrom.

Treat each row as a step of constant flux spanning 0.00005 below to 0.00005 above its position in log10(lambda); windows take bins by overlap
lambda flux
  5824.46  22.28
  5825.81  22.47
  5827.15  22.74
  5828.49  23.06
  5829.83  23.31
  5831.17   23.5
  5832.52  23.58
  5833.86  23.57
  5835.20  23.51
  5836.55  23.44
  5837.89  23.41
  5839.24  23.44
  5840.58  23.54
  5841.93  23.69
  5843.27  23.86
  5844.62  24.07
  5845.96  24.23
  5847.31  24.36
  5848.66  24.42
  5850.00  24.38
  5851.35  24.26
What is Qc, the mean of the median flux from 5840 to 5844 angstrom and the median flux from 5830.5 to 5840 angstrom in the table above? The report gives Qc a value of 23.6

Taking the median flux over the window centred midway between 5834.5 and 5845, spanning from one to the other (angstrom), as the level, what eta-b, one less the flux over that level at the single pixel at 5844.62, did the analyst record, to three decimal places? -0.023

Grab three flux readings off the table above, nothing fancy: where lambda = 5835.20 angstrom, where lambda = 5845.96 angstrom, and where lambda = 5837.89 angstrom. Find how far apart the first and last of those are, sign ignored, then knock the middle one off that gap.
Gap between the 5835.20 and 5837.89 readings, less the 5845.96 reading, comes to -24.1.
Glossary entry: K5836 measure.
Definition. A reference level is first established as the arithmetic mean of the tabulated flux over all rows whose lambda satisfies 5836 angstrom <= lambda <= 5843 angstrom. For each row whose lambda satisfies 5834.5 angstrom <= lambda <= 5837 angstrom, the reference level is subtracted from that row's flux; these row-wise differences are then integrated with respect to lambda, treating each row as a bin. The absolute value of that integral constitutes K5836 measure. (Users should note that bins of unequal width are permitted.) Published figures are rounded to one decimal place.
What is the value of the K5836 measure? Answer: 0.1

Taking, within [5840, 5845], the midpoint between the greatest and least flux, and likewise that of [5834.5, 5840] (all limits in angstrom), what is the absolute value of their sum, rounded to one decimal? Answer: 47.3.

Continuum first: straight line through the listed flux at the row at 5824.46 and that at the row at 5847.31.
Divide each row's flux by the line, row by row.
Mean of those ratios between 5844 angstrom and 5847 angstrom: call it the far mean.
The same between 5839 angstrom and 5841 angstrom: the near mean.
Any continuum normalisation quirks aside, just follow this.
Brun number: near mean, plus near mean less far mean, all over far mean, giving 0.99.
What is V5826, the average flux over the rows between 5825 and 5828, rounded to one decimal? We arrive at 22.6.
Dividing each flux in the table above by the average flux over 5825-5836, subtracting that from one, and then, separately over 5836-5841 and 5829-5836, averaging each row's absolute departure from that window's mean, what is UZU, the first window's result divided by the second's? 0.56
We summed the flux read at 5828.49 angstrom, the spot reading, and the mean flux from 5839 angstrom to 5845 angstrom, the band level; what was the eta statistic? 46.8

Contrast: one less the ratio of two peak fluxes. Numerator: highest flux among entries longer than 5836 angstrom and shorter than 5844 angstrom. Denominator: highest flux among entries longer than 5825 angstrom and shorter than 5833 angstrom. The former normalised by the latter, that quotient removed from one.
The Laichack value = -0.012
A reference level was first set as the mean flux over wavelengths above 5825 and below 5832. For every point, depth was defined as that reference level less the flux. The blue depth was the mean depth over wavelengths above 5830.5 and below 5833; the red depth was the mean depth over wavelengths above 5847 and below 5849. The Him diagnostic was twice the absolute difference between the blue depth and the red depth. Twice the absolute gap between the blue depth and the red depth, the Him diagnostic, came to 1.70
